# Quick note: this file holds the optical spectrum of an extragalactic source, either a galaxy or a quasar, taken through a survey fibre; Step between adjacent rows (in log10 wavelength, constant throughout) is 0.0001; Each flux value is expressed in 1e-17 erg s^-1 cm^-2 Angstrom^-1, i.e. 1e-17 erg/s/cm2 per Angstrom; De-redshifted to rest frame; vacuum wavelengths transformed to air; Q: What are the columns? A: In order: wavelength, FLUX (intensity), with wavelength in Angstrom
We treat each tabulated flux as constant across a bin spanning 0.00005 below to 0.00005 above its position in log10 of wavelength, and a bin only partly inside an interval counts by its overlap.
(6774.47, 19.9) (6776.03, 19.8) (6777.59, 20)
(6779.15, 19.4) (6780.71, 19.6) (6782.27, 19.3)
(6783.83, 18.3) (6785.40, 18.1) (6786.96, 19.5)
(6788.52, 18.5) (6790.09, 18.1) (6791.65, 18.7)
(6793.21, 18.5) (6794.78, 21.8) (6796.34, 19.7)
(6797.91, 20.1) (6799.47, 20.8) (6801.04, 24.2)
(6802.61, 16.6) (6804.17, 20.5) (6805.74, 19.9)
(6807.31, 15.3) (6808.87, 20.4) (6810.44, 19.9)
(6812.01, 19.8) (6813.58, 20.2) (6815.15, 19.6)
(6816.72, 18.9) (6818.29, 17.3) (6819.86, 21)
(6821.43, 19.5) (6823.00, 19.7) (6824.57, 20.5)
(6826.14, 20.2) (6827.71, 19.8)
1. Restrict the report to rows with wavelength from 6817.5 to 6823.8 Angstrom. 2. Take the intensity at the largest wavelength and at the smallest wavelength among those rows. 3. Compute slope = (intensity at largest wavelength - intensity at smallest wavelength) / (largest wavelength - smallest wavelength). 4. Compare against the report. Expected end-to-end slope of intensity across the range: 0.51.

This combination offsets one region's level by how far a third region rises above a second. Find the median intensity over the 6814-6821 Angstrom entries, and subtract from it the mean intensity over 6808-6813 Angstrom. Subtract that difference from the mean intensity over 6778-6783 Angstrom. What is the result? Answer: 20.2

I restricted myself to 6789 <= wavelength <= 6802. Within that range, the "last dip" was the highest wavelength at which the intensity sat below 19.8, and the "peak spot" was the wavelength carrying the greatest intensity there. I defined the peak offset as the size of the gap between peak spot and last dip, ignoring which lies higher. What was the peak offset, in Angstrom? 4.7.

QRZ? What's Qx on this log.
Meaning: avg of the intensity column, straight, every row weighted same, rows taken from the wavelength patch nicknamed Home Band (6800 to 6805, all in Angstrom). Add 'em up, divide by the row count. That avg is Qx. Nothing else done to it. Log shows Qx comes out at 20.4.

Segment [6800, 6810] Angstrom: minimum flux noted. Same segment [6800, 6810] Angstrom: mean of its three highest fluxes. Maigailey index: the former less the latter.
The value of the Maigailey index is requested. -6.4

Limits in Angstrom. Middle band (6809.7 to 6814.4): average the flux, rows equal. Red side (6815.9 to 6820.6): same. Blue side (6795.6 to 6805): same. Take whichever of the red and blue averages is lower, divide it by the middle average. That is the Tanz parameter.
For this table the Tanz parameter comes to 0.95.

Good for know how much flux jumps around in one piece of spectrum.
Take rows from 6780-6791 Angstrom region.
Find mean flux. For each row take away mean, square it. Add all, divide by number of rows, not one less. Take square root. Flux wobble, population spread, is 0.6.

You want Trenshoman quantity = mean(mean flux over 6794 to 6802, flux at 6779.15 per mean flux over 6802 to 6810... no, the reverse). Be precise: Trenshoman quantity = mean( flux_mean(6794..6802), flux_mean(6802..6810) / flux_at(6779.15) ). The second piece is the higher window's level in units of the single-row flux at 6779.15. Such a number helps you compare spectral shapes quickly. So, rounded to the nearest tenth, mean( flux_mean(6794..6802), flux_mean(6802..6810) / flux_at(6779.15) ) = 11.1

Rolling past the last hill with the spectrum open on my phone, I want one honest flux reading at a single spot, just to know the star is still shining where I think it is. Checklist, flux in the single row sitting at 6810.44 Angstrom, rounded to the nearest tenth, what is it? 19.9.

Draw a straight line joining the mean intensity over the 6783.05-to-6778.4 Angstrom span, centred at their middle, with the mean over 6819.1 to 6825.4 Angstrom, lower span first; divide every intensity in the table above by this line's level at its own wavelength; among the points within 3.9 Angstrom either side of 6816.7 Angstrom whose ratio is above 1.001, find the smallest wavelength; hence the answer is 6813.58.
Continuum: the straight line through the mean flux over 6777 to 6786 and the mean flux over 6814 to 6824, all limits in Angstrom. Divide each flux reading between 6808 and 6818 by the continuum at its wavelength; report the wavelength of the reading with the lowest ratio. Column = 6816.72 Angstrom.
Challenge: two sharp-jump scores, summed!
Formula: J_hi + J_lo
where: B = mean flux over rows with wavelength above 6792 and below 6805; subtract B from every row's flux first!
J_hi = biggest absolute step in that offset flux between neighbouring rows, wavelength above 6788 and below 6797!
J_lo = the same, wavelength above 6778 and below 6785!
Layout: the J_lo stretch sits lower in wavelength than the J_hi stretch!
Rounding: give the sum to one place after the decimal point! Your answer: 4.3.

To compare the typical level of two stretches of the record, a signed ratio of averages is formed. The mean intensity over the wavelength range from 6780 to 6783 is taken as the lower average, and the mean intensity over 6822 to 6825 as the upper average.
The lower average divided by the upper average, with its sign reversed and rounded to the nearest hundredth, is -0.97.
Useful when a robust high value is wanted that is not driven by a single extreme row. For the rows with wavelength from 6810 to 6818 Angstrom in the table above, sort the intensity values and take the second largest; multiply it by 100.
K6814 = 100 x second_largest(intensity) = 1990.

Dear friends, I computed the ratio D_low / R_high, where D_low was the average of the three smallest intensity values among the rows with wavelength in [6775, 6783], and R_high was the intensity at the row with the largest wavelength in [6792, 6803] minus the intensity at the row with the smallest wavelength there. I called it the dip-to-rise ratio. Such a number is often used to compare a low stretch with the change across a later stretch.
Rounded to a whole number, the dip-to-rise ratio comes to -10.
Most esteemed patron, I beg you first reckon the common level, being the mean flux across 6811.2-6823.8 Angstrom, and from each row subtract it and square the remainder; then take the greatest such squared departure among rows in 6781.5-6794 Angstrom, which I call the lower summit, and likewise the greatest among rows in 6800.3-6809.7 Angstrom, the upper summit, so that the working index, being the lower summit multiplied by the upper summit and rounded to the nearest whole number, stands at 43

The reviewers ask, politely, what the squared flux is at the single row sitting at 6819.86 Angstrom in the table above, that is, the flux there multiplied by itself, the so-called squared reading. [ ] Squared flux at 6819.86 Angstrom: 441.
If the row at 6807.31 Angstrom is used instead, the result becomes 234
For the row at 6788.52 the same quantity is 342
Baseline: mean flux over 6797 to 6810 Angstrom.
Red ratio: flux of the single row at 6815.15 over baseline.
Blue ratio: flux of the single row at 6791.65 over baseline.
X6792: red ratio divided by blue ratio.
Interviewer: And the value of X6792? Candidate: 1.05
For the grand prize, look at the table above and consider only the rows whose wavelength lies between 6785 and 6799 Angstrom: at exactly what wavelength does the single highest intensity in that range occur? 6794.78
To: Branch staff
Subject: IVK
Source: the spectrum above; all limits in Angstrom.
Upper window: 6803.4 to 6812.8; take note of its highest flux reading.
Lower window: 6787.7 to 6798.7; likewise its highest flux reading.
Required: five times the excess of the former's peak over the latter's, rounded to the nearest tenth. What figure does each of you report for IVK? -6.5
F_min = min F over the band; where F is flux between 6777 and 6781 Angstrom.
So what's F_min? 19.4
